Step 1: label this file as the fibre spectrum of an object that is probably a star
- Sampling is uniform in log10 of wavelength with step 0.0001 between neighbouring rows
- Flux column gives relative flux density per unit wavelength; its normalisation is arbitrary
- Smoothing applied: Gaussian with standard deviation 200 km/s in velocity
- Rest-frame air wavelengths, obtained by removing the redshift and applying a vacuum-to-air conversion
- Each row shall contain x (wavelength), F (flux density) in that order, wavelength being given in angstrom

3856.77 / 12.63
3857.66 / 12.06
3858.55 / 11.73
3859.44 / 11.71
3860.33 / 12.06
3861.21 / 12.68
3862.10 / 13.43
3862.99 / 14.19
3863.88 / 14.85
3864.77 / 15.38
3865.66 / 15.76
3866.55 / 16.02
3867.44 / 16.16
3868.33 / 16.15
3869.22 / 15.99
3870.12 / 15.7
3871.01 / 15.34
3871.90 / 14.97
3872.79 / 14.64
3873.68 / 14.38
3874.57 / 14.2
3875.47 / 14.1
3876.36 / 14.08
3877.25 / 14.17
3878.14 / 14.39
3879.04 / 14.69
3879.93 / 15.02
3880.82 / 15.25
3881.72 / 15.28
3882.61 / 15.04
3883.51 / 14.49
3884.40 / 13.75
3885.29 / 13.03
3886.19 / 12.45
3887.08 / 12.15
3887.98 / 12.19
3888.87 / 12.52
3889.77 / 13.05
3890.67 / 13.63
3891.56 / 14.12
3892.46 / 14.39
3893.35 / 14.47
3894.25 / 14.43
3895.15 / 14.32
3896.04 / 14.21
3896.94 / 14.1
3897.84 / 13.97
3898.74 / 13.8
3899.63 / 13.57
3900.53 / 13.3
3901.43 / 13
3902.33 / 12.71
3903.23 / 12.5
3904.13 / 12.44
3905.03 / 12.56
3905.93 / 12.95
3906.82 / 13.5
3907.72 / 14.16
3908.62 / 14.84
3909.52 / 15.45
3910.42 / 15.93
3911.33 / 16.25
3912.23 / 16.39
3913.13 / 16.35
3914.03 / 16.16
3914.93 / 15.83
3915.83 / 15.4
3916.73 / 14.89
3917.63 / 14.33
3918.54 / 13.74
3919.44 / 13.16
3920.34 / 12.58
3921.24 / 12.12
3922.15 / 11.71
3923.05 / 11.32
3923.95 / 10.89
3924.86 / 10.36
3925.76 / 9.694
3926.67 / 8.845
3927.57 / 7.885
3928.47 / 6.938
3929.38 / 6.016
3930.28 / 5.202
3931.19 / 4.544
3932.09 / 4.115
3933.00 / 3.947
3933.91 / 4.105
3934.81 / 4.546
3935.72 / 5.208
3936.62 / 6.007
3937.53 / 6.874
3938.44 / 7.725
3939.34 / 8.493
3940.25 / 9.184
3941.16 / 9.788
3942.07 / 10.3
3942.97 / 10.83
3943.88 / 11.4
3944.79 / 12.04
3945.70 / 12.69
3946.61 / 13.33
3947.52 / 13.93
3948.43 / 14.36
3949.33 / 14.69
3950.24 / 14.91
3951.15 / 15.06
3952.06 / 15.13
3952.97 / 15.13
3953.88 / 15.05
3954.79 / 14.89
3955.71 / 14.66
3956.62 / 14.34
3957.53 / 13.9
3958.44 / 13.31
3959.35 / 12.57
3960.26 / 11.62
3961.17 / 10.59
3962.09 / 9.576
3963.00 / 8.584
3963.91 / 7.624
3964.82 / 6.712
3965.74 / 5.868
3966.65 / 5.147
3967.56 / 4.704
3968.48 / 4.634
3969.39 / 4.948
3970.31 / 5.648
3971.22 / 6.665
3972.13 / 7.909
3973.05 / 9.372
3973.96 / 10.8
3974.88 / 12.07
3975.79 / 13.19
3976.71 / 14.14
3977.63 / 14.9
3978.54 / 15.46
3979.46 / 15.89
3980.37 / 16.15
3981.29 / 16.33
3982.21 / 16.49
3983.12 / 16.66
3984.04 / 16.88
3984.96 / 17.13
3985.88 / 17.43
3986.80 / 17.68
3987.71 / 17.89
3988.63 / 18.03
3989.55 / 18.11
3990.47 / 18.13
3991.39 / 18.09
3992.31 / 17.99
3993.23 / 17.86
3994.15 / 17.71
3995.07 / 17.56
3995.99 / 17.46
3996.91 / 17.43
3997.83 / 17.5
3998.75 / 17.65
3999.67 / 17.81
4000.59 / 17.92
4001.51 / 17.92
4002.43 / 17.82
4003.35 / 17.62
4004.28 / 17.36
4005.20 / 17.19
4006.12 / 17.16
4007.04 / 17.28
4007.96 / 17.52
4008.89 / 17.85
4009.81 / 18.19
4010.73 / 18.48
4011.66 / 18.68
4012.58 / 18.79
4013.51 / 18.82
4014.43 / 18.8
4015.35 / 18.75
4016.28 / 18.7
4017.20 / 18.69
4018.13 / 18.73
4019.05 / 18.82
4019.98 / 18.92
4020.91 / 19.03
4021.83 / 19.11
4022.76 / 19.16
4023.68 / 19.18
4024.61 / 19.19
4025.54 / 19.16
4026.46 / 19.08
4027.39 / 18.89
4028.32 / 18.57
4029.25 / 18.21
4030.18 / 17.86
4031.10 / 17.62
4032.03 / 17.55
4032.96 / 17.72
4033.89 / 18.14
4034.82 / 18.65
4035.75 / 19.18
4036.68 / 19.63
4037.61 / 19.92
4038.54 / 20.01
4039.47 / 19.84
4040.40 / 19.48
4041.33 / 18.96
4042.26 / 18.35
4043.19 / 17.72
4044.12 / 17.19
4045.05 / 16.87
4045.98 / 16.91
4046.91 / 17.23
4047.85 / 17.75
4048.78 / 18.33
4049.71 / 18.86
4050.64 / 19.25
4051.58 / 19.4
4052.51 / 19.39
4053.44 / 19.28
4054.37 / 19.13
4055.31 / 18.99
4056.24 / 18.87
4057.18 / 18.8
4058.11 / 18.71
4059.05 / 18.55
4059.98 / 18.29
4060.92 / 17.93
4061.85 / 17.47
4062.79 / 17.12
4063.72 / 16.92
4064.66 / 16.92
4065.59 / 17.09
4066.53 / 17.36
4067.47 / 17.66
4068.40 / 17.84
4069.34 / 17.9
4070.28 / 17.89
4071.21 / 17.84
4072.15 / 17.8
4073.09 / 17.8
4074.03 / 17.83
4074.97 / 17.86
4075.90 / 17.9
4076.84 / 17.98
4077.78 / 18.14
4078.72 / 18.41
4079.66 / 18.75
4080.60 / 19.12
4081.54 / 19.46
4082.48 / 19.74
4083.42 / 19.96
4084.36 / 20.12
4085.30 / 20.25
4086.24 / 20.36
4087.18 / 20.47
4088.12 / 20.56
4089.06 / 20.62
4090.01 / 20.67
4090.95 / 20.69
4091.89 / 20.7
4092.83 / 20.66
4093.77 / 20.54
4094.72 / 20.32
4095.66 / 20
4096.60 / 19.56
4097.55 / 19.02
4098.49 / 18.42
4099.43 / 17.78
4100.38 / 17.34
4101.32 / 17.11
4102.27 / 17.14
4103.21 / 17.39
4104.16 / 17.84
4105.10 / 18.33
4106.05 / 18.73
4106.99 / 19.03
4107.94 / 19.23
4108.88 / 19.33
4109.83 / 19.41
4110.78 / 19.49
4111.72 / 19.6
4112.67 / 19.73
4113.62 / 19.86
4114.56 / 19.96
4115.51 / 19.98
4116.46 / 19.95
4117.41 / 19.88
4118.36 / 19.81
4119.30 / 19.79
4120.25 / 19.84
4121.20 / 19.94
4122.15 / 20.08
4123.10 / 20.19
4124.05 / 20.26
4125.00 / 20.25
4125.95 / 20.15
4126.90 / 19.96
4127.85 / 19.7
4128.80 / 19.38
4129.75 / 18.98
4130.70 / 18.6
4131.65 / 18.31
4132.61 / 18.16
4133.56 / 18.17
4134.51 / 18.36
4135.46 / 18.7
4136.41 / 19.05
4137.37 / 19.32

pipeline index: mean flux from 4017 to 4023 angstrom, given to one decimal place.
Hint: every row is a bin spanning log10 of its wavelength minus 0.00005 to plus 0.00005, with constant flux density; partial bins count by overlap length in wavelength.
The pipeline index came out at 18.9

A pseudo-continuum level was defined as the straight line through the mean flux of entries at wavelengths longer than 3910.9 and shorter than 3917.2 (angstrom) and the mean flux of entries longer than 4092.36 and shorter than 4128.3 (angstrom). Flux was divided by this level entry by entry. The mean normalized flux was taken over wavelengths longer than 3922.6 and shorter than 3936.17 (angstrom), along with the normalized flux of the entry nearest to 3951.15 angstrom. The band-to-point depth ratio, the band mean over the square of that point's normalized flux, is 0.52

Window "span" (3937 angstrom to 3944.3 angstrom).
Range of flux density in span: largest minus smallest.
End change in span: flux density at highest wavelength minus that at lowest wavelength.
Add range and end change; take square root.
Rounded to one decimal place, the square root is 3.0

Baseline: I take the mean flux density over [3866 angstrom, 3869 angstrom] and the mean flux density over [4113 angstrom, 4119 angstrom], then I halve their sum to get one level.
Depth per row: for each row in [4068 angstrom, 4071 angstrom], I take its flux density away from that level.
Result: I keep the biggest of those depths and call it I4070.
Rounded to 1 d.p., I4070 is 0.2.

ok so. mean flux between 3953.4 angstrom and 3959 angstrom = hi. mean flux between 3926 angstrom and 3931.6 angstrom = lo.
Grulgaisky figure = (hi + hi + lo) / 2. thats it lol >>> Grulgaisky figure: 18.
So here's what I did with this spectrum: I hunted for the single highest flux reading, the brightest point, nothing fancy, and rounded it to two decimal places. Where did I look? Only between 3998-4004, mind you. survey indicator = 17.92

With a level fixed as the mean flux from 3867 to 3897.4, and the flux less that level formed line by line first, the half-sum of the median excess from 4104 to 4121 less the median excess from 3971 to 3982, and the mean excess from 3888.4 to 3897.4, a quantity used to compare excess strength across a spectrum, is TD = 2.8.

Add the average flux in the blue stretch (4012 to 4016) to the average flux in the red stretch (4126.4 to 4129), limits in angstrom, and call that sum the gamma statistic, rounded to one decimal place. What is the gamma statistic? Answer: 38.5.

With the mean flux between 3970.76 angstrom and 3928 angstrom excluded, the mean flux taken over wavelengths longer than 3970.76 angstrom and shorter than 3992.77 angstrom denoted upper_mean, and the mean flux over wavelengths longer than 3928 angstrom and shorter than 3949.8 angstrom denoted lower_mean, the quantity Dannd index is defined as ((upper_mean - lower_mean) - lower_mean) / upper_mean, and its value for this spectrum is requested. -0.1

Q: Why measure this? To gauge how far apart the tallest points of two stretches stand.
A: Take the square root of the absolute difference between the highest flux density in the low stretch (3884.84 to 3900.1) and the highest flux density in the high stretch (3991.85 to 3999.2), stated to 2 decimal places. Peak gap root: 1.88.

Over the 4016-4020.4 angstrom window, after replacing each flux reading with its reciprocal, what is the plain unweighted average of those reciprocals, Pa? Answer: 0.0533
